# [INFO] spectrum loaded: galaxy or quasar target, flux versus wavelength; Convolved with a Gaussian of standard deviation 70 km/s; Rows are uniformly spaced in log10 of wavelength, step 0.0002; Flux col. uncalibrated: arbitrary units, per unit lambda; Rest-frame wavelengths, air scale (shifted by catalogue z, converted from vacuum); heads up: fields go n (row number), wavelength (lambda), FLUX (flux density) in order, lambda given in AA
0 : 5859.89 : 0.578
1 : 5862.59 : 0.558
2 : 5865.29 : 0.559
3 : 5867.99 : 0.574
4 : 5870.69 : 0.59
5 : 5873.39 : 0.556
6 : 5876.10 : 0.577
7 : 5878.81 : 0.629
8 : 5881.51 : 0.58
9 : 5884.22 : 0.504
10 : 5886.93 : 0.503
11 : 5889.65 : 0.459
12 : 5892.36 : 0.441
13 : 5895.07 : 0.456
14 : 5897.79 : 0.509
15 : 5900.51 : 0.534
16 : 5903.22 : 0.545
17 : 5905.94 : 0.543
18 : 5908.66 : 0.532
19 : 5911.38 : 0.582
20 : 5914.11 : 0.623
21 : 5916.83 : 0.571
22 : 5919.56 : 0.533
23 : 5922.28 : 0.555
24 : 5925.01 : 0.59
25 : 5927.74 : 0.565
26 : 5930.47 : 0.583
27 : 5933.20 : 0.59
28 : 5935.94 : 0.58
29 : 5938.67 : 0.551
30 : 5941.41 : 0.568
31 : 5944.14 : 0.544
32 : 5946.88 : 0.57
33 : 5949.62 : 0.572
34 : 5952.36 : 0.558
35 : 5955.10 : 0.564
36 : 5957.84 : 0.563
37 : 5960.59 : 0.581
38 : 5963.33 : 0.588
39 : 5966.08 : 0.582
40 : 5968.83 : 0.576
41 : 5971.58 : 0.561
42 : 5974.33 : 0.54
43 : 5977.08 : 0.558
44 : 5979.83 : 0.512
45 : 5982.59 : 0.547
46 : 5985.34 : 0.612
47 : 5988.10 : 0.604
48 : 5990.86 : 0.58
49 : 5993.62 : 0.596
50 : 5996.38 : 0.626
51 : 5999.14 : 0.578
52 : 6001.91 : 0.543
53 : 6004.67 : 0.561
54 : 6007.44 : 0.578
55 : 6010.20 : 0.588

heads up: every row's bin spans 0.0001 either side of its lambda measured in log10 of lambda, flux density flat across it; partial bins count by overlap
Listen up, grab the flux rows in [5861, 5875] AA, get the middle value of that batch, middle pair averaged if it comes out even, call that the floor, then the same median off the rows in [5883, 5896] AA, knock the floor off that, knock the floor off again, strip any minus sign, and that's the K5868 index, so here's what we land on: 0.66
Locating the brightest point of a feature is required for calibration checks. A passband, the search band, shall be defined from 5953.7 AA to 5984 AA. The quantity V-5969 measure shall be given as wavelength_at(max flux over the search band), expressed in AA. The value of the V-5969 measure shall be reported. 5963.33 AA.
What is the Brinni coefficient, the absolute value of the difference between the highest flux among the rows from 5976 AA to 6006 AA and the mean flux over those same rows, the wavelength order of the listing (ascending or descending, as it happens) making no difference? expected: 0.052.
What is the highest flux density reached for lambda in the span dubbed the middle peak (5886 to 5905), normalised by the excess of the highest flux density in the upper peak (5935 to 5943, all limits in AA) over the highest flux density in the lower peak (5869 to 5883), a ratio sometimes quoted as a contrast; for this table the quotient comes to -11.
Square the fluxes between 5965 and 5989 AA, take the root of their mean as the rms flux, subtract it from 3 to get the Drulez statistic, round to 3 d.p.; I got 2.433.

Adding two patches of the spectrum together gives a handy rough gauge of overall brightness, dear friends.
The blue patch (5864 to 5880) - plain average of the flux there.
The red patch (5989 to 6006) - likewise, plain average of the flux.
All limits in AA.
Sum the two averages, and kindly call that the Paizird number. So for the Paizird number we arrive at 1.16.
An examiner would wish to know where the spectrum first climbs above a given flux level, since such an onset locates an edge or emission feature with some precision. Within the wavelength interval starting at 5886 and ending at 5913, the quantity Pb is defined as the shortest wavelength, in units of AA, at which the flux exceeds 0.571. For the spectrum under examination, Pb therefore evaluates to 5911.38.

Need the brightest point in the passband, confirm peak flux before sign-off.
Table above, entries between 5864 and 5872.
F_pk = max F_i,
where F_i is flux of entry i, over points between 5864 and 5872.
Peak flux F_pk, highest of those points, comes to 0.59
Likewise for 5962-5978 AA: 0.588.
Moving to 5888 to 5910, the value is 0.545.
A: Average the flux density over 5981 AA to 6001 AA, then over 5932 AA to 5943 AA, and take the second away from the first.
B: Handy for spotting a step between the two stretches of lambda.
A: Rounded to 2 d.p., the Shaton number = 0.02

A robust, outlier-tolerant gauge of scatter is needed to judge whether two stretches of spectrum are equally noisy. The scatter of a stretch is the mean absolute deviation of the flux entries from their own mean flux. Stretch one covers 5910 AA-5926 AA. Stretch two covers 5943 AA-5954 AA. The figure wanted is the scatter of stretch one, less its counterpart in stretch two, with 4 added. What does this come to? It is 4.013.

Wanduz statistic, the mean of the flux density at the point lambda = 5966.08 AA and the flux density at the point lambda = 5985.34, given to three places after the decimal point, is 0.597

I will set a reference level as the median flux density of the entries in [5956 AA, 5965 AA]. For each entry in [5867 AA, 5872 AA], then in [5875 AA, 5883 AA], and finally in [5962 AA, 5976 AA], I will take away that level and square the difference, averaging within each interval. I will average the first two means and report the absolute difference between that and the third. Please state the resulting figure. 0.0000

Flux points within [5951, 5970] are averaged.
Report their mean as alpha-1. 0.5731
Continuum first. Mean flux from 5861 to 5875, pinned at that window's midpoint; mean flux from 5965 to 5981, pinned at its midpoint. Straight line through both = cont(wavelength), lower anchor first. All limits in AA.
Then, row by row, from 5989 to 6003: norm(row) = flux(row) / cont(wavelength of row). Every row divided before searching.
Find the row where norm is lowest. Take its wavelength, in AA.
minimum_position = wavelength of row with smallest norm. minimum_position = 6001.91 AA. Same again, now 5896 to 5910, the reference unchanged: 5897.79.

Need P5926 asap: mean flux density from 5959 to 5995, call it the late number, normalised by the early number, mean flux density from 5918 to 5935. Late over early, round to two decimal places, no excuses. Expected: 1.00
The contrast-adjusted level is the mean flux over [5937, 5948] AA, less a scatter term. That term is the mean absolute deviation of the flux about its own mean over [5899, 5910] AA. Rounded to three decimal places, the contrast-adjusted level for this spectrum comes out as 0.553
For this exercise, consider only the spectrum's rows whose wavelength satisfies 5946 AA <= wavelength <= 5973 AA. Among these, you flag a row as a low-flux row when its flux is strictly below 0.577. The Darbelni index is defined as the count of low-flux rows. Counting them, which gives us 7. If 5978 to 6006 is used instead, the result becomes 4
